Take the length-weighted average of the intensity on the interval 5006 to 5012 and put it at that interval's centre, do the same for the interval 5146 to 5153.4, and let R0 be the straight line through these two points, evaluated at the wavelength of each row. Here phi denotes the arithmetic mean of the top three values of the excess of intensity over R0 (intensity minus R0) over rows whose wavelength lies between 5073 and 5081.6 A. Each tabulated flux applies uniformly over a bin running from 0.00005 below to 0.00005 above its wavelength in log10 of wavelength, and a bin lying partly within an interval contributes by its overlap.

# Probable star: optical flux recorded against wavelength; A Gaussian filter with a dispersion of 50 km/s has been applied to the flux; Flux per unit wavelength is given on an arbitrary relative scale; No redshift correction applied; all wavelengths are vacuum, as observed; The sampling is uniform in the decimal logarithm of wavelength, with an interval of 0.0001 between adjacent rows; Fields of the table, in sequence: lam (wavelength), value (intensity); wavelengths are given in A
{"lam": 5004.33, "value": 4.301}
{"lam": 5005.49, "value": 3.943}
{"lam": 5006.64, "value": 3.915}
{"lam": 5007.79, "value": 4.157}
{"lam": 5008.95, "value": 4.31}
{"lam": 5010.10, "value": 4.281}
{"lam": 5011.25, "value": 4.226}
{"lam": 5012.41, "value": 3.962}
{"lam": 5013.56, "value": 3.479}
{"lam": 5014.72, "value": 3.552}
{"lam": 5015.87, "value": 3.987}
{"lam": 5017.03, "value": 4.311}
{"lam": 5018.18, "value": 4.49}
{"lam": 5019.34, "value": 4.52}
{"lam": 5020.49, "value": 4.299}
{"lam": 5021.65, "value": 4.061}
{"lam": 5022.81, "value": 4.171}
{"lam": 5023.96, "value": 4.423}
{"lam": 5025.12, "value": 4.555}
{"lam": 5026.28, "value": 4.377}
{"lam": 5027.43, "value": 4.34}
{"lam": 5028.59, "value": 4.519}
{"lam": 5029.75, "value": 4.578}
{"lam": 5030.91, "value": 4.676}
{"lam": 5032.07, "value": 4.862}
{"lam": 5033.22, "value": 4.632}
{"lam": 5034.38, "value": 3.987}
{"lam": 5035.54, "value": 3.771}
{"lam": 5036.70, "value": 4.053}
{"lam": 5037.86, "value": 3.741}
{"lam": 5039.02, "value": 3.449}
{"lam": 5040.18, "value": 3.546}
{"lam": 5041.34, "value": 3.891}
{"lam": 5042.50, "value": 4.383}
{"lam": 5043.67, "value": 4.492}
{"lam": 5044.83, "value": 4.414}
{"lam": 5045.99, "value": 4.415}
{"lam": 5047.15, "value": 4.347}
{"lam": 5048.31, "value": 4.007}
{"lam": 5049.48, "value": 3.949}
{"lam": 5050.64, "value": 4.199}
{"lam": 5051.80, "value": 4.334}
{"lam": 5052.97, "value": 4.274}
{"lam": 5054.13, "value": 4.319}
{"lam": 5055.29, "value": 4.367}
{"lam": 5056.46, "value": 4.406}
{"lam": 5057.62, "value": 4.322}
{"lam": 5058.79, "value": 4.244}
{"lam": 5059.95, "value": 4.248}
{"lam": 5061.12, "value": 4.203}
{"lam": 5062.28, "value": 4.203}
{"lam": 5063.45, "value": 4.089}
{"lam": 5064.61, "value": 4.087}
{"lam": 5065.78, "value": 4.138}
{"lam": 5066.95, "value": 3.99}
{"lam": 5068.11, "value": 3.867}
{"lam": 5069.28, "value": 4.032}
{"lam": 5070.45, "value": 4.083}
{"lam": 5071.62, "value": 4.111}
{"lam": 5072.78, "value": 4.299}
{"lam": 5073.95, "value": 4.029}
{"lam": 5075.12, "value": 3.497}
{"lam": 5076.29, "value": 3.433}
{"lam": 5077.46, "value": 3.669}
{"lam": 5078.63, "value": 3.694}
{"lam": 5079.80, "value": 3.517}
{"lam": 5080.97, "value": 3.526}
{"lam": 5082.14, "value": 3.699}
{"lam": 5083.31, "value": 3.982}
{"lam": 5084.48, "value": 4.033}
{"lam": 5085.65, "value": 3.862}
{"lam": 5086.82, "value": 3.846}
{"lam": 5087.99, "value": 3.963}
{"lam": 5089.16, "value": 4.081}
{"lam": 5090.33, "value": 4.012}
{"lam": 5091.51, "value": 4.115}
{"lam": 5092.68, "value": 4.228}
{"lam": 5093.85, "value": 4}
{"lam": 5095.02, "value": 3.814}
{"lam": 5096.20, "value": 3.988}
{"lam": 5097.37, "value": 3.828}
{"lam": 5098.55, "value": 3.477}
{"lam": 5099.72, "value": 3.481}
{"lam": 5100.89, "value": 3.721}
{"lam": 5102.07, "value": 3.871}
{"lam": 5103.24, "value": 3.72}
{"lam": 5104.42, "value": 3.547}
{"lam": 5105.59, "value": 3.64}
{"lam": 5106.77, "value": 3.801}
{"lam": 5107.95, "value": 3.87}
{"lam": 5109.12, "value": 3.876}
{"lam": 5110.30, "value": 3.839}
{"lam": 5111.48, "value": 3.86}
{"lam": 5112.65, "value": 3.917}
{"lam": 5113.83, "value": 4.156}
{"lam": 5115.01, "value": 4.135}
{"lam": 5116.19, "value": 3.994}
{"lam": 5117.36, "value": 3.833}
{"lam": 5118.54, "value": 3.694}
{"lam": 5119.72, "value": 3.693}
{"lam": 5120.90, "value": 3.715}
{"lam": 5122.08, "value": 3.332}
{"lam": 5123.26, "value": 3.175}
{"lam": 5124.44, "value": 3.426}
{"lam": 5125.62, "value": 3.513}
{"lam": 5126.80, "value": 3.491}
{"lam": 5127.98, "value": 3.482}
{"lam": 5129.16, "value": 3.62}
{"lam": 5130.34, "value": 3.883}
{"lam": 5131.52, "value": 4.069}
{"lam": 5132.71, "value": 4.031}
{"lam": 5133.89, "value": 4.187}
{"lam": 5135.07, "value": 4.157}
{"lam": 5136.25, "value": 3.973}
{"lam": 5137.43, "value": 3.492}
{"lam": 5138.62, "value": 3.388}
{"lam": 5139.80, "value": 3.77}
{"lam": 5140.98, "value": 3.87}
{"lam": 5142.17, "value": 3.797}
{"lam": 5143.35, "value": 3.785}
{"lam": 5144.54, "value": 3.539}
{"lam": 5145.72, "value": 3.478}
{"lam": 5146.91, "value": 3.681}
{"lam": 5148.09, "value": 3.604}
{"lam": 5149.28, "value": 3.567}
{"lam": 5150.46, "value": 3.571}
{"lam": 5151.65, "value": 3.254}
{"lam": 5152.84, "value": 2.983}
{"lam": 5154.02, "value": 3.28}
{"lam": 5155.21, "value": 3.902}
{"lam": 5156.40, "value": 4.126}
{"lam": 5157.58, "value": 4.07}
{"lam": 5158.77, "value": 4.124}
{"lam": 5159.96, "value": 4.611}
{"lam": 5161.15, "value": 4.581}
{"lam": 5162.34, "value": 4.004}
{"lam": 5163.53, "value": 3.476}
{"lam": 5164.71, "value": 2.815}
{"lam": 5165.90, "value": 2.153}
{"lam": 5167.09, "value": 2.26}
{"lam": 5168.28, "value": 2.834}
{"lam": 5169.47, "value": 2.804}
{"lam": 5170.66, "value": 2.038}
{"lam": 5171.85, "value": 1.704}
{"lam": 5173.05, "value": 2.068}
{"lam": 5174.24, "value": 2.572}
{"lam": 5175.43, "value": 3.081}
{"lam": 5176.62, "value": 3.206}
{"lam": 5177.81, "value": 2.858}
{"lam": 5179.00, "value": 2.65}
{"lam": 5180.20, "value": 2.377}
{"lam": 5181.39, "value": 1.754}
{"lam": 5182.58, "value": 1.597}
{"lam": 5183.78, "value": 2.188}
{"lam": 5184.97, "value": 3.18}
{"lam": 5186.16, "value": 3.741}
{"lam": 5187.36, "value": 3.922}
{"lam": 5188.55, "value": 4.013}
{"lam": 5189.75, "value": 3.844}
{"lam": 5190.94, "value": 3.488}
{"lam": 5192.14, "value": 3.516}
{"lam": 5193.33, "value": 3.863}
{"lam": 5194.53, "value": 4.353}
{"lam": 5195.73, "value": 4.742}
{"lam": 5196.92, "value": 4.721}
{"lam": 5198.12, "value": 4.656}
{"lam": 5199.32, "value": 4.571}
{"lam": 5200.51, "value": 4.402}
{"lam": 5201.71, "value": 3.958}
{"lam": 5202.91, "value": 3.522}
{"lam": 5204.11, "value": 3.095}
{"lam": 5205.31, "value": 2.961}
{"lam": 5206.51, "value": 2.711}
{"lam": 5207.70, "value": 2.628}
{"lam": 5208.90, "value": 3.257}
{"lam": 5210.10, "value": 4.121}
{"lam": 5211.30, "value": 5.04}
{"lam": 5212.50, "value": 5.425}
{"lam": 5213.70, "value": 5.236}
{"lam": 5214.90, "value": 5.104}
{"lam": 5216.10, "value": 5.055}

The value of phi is 0.0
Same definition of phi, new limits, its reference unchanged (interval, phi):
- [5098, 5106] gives 0.1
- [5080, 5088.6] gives 0.2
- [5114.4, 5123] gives 0.4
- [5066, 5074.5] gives 0.3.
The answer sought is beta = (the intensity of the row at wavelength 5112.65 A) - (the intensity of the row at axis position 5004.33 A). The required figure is -0.38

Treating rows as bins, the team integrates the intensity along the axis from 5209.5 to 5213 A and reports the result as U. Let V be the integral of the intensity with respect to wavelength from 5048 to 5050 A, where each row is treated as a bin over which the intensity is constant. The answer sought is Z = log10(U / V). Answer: 0.33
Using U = 17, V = 8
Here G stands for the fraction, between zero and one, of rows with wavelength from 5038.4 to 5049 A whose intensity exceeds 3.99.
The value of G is 0.67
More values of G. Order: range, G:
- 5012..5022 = 0.56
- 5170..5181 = 0.00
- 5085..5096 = 0.56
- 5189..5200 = 0.56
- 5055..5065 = 1.00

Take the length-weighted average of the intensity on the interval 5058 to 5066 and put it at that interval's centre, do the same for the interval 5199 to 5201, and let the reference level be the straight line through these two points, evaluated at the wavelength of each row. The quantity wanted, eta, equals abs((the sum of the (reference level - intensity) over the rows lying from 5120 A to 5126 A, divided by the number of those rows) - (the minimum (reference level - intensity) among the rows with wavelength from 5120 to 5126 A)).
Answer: 0.29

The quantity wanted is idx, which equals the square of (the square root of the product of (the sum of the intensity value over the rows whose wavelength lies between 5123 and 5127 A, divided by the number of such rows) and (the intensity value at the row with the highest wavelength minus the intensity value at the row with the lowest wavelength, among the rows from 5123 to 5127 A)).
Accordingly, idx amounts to 1.1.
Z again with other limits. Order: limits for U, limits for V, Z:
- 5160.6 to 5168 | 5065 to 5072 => -0.08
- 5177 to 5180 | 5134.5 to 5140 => -0.40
